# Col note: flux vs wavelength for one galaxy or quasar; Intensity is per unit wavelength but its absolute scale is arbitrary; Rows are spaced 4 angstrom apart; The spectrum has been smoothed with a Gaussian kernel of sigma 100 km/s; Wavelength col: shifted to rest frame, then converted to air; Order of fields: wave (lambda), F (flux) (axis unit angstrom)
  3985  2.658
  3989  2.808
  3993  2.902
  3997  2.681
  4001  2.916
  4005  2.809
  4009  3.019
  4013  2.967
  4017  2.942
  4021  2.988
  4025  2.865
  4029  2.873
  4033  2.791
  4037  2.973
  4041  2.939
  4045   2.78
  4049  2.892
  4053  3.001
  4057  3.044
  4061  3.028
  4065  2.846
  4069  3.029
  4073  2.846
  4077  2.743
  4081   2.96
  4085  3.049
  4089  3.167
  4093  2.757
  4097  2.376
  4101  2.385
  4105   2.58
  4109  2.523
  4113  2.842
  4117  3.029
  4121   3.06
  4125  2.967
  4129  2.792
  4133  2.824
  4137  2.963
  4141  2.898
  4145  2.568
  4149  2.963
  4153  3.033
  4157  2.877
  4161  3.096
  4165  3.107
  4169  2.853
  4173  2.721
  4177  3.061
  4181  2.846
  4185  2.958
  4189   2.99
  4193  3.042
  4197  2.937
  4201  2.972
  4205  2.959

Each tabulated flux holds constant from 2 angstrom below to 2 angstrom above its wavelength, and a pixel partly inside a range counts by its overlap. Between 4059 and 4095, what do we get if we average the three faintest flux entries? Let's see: 2.78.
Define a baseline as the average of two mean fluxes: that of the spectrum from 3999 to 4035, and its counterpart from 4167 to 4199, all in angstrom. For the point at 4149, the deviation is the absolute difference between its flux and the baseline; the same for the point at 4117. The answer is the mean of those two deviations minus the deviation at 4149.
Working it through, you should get 0.033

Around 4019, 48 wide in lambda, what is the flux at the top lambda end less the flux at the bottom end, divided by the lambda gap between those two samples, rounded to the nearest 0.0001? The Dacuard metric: 0.0059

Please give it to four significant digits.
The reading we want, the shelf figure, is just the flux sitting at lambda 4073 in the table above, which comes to 2.846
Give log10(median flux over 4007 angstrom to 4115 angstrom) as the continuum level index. 0.4612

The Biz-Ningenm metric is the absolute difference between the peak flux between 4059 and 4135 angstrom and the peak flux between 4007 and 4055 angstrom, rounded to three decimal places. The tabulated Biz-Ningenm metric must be 0.148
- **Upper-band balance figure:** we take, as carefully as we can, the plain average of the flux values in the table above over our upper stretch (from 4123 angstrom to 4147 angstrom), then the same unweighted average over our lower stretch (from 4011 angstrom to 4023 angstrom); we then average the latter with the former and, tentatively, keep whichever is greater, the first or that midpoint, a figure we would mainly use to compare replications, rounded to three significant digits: 2.90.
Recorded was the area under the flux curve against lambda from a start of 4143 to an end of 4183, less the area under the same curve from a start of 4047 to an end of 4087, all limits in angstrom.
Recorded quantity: -1.3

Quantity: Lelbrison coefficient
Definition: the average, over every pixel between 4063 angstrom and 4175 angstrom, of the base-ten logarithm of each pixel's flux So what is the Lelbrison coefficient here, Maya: 0.454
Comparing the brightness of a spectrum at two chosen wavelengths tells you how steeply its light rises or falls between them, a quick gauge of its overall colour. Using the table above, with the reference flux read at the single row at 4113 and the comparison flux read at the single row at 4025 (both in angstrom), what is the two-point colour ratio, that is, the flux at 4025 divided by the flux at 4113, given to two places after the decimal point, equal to 1.01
